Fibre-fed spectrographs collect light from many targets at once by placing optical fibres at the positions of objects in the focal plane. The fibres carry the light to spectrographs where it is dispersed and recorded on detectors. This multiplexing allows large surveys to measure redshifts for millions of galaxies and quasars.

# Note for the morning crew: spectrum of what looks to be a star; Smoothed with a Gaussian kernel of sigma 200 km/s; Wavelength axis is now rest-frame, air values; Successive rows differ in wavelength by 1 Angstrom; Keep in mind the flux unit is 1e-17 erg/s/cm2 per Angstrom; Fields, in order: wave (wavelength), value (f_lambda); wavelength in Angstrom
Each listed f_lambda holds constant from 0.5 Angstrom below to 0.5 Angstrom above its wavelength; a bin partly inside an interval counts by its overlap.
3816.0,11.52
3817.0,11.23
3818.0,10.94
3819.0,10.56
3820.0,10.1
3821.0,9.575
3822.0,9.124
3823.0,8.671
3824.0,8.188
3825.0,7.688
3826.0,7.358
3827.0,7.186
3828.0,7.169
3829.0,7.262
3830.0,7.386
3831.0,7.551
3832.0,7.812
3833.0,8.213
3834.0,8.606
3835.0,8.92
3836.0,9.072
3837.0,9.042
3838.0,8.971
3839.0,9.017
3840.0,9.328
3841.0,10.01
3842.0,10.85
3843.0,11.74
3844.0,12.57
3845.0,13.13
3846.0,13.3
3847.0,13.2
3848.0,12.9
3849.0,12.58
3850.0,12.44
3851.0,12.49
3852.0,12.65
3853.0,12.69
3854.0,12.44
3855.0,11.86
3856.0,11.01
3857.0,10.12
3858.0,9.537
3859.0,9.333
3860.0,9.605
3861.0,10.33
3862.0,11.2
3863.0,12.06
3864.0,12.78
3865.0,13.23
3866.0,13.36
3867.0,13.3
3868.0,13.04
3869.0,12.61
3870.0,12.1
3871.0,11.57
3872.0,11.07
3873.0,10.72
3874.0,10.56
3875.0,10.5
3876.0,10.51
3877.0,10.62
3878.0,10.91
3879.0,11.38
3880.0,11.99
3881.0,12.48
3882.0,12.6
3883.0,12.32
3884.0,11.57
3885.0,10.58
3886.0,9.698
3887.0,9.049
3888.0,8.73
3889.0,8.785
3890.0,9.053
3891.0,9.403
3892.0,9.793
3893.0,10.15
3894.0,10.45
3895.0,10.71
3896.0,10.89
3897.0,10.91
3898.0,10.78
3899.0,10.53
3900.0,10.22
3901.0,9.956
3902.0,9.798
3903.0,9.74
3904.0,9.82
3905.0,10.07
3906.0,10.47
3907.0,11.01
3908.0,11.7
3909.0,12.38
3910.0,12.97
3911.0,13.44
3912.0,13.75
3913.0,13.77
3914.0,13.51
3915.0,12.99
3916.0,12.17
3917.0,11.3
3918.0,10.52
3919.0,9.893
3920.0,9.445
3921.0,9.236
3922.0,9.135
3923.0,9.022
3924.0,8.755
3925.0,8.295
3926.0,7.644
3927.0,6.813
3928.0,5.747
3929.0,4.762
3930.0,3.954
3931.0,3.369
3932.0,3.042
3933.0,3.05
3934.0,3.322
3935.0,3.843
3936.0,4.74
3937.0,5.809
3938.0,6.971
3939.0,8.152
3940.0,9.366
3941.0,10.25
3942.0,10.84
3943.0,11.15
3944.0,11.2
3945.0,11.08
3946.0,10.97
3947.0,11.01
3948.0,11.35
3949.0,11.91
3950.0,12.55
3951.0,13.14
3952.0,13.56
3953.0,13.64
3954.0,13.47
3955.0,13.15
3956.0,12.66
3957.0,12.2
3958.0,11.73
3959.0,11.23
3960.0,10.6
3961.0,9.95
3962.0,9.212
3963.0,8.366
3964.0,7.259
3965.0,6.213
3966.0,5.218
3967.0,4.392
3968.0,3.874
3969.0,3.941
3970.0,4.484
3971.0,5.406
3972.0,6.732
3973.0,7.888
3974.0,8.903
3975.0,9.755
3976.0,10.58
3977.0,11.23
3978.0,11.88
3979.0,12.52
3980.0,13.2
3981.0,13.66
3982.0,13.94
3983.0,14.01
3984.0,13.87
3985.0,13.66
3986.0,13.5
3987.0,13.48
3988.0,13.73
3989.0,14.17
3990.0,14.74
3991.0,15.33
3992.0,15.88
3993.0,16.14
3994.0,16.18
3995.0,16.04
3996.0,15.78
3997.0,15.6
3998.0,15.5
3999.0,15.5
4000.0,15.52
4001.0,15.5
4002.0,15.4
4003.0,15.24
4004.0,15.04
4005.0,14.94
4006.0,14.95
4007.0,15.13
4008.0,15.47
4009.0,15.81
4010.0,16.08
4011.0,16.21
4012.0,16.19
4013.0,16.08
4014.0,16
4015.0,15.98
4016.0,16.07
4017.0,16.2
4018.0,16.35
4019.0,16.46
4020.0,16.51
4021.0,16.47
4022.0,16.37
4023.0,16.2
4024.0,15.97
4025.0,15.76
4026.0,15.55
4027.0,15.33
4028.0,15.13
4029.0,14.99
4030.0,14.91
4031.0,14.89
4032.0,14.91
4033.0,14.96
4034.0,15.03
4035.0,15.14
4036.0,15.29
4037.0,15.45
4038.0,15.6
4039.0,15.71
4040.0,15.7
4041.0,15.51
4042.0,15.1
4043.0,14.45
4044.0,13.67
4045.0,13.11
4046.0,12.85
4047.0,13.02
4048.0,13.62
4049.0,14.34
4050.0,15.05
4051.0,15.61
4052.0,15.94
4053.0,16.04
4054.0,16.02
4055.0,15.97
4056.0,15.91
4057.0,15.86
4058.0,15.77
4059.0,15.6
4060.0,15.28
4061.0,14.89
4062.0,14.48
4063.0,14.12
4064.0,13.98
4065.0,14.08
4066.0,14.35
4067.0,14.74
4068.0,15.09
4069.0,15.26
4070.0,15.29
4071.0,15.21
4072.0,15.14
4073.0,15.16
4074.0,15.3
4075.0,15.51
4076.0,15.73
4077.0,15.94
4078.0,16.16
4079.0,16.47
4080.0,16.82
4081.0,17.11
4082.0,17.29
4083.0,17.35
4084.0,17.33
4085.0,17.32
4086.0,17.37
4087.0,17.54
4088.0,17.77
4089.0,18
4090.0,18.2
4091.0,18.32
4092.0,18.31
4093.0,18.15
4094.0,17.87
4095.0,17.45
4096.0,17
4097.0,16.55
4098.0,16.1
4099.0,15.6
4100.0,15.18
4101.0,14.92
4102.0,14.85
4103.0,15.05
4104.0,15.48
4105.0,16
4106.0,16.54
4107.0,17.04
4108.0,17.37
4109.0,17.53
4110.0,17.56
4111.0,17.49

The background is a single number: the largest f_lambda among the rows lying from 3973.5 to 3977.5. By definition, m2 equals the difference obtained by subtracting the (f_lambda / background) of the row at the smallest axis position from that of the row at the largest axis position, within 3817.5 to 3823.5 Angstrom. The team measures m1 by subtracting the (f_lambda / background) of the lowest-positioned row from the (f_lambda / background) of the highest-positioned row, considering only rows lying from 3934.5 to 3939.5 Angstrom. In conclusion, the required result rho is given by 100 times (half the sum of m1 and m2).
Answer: 9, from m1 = 0.38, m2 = -0.20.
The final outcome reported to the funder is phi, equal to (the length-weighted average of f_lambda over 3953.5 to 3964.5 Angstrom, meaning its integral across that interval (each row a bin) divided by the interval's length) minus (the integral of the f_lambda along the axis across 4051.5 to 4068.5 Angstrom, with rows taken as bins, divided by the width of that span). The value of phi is -4.3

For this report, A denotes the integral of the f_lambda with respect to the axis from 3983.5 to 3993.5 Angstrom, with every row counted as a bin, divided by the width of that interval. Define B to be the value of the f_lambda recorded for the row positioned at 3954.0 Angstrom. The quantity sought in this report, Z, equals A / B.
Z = 1.1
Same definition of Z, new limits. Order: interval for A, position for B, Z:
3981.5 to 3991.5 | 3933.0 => 4.6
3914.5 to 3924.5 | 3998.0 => 0.7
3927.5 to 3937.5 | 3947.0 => 0.4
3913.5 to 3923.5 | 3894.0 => 1.0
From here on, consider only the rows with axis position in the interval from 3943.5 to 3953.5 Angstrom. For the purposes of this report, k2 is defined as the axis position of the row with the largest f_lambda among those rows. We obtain 3953.0 Angstrom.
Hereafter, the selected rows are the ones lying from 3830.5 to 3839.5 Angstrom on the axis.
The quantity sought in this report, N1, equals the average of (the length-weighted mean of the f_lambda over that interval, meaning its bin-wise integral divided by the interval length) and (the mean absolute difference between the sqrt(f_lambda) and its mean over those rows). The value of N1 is 4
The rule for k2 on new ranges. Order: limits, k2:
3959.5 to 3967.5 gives 3960.0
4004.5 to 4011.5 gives 4011.0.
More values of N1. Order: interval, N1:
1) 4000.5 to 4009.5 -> 8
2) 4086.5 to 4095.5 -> 9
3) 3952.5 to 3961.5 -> 6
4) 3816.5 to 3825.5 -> 5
